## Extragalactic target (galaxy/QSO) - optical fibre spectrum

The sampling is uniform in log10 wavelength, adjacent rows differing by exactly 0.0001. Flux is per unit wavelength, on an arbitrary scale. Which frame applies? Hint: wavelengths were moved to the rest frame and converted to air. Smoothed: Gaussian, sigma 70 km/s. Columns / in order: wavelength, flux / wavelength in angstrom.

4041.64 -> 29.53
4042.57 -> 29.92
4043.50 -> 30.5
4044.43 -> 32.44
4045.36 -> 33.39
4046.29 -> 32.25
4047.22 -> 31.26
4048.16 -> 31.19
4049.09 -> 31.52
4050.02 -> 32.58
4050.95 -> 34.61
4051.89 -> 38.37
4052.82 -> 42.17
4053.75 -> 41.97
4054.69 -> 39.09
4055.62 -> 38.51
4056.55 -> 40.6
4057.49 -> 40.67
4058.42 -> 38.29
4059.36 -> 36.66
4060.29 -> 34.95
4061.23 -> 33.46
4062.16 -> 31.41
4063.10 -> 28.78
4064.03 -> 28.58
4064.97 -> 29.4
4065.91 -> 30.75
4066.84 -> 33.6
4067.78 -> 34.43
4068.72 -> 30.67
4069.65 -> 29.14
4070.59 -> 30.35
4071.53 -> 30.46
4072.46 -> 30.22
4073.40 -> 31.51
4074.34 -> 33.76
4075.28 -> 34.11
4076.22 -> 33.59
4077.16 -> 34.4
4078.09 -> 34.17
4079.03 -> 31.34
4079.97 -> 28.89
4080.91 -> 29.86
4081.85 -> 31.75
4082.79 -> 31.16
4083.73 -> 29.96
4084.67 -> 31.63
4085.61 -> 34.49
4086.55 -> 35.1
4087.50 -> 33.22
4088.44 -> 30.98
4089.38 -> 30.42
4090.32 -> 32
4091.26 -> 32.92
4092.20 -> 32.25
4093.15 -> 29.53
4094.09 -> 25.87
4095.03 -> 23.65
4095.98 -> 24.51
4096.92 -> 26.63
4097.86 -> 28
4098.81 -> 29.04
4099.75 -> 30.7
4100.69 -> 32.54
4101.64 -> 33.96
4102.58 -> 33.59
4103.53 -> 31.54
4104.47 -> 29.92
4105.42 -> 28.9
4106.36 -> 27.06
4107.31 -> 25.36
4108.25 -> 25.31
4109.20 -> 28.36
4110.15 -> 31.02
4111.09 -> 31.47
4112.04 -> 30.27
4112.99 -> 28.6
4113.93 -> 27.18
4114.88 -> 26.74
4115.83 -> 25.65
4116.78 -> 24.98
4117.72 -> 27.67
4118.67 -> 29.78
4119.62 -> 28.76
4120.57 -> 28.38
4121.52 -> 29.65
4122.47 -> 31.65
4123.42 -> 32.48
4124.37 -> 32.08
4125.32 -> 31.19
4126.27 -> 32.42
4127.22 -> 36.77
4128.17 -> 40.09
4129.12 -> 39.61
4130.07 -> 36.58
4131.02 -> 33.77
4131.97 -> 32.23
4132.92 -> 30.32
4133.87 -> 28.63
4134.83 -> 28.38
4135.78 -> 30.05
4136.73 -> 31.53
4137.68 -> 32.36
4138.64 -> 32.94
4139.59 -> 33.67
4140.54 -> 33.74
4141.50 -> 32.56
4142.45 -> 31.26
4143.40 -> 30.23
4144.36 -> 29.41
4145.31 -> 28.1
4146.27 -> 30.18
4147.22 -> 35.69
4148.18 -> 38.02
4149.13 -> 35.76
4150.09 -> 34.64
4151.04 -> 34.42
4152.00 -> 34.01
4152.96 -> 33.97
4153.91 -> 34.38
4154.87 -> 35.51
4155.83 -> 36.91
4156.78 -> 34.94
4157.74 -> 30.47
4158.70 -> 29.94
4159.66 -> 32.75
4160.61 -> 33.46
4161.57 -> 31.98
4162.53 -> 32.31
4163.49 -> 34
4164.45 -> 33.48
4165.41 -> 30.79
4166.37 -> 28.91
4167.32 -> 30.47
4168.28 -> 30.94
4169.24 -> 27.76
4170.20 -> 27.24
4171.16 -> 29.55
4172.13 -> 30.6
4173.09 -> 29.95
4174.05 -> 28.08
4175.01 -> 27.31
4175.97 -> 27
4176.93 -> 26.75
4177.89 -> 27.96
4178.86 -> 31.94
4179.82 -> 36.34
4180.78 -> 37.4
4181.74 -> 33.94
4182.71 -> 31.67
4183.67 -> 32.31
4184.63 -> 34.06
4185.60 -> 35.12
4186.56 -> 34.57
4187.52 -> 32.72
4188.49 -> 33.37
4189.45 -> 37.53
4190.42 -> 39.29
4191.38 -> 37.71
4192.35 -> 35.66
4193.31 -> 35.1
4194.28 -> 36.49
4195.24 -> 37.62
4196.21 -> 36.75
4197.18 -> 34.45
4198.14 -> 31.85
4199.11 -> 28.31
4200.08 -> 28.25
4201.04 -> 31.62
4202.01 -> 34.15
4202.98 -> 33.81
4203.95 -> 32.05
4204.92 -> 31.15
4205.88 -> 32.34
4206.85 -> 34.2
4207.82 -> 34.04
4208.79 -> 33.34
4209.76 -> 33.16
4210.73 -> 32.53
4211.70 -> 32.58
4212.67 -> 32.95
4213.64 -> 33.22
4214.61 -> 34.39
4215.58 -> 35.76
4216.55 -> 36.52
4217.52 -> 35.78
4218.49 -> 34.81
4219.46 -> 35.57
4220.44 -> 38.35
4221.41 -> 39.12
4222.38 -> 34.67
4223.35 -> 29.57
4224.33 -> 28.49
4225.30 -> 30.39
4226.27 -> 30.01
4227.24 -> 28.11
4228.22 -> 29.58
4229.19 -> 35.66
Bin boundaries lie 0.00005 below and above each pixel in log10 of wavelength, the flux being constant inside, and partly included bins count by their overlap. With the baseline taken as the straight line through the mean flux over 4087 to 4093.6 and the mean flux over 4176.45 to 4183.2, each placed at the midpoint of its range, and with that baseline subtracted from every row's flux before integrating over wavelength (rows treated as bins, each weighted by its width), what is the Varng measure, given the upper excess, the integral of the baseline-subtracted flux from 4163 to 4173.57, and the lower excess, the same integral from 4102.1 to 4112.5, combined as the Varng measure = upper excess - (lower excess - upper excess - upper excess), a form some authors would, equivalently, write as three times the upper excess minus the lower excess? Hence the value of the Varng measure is -34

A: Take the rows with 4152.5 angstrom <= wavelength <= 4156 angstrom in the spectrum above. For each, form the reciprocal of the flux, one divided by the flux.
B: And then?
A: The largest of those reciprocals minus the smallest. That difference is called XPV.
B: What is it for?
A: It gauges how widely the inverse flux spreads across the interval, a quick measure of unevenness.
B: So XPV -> 0.0023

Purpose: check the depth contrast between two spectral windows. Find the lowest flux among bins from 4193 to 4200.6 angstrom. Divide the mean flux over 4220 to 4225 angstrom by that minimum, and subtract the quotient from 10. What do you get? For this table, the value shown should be 8.80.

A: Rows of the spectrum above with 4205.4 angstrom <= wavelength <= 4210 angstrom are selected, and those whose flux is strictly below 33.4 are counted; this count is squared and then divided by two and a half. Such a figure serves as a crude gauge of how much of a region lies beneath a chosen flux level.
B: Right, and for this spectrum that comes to 3.6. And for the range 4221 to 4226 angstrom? 3.6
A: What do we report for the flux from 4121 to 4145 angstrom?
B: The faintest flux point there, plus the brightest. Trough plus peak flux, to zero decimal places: 68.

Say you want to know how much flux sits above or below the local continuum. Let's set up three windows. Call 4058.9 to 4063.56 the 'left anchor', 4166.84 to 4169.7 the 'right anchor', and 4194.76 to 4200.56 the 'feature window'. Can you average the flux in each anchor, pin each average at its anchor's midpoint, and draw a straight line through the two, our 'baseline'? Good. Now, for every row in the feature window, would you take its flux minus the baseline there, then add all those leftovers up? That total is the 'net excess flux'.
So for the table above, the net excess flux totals 24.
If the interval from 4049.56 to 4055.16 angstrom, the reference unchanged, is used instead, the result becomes 29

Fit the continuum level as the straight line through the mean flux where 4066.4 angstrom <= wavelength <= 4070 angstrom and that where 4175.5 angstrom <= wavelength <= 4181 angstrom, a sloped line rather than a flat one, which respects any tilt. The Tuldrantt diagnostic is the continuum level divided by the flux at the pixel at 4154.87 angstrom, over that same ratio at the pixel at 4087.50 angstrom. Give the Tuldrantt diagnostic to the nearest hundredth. 0.92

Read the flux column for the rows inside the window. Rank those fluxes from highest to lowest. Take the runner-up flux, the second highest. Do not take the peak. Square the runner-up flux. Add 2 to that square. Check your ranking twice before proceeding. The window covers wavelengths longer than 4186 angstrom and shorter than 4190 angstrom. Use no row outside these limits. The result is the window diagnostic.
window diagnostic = 1197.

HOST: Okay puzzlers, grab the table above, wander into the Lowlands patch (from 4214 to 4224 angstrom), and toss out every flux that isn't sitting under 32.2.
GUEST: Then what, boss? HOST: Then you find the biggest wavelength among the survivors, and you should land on 4223.35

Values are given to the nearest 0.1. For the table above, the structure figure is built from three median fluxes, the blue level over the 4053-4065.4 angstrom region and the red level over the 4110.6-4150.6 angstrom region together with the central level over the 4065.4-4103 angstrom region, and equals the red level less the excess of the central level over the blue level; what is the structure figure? 36.8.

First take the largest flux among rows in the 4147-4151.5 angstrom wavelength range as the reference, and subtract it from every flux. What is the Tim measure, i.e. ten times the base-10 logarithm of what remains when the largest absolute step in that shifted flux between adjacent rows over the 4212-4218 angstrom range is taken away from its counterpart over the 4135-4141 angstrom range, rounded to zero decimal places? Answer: -10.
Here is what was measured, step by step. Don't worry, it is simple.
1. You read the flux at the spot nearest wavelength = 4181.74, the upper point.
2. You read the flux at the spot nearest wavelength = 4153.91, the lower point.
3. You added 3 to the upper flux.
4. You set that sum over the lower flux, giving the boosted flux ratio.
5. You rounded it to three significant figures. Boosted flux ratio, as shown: 1.07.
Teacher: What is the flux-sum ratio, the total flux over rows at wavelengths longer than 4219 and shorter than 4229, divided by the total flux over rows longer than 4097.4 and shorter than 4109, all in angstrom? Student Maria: 0.91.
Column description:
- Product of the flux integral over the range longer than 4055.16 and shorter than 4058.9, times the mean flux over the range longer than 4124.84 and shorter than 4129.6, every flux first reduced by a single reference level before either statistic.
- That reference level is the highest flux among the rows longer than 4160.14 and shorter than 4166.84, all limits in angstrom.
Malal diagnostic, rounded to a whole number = 42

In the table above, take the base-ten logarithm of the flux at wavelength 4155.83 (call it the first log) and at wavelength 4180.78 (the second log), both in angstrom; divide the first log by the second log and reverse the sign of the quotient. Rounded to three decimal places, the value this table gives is -0.996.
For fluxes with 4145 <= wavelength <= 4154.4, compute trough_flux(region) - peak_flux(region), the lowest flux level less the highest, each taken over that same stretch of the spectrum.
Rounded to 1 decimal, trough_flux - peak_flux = -9.9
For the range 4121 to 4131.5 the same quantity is -10.4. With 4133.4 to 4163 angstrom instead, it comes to -9.9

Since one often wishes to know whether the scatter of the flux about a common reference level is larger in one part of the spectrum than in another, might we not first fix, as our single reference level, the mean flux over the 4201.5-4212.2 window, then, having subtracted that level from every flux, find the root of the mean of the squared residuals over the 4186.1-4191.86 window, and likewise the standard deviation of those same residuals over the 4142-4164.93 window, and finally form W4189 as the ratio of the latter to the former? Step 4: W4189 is 0.7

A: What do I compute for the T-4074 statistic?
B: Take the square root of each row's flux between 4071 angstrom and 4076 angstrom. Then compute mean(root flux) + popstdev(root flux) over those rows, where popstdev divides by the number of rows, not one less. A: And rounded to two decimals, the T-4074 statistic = 5.80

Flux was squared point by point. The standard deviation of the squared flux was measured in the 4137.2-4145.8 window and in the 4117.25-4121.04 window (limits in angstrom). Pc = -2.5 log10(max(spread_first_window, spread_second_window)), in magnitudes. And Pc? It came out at -5.2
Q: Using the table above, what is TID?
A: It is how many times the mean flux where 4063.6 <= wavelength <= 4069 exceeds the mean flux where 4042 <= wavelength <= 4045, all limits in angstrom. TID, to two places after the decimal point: 1.01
